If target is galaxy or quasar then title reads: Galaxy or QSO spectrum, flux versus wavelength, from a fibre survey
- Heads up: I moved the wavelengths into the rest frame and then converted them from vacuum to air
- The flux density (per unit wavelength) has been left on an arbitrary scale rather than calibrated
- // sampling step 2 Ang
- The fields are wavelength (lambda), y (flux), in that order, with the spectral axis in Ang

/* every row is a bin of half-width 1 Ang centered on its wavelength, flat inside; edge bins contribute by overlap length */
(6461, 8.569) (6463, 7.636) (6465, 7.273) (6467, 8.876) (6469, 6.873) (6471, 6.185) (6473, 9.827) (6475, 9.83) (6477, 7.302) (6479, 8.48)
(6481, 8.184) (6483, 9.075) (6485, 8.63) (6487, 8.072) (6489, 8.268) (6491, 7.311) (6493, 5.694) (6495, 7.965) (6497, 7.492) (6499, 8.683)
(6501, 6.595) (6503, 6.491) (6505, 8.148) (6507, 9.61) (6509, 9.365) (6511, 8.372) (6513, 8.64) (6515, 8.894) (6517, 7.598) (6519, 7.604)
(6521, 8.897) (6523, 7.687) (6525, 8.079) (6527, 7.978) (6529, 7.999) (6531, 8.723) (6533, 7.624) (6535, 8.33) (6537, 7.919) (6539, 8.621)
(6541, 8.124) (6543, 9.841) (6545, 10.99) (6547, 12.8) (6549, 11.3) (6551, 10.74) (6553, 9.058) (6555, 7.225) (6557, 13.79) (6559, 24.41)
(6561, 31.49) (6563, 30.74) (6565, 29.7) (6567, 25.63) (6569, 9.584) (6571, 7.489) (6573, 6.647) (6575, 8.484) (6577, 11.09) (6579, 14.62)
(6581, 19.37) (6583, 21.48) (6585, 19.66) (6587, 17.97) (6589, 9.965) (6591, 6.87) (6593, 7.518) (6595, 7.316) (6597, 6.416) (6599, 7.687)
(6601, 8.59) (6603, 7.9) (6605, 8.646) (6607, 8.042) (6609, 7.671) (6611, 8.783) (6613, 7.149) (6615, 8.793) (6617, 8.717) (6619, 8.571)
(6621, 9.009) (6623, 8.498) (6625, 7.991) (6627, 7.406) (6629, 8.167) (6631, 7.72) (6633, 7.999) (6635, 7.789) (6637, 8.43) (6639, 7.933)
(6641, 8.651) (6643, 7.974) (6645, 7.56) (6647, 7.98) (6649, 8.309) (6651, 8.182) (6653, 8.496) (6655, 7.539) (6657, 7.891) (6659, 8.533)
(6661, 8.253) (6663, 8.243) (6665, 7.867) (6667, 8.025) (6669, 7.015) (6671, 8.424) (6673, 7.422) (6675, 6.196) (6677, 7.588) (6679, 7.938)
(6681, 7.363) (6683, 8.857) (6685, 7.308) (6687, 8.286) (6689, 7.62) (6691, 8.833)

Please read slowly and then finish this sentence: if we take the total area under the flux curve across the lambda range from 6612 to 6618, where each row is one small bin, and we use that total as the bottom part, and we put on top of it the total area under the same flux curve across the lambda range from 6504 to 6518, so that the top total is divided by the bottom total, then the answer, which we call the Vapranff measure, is 2.5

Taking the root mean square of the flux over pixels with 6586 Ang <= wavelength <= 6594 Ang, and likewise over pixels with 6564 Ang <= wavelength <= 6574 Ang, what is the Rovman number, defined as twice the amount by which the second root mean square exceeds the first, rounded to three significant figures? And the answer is 14.3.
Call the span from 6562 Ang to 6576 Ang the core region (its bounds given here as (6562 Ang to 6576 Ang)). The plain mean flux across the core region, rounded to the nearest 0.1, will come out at 16.9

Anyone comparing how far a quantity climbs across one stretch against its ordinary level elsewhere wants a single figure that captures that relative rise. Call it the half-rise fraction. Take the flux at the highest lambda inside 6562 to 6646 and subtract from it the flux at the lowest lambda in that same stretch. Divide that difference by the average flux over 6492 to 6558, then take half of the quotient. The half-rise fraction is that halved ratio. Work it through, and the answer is -1.33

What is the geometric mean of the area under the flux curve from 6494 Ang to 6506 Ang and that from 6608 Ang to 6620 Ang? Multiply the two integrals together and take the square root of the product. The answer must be 95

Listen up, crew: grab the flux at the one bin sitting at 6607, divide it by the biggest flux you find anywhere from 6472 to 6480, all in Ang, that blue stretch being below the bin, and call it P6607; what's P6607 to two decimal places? 0.82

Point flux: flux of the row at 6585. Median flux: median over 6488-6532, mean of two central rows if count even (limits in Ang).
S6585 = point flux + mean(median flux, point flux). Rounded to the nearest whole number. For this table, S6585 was 34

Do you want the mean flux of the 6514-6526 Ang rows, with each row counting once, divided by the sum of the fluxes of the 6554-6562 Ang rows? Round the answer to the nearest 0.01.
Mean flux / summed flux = 0.11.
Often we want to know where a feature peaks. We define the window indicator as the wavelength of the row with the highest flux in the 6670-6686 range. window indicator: 6683 Ang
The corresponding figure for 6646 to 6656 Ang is 6653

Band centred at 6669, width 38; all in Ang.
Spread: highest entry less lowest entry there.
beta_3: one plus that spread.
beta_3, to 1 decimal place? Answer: 3.7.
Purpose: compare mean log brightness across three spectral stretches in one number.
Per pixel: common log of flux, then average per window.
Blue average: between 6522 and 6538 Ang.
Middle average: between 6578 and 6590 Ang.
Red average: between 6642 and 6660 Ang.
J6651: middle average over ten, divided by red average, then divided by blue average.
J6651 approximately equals 0.149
